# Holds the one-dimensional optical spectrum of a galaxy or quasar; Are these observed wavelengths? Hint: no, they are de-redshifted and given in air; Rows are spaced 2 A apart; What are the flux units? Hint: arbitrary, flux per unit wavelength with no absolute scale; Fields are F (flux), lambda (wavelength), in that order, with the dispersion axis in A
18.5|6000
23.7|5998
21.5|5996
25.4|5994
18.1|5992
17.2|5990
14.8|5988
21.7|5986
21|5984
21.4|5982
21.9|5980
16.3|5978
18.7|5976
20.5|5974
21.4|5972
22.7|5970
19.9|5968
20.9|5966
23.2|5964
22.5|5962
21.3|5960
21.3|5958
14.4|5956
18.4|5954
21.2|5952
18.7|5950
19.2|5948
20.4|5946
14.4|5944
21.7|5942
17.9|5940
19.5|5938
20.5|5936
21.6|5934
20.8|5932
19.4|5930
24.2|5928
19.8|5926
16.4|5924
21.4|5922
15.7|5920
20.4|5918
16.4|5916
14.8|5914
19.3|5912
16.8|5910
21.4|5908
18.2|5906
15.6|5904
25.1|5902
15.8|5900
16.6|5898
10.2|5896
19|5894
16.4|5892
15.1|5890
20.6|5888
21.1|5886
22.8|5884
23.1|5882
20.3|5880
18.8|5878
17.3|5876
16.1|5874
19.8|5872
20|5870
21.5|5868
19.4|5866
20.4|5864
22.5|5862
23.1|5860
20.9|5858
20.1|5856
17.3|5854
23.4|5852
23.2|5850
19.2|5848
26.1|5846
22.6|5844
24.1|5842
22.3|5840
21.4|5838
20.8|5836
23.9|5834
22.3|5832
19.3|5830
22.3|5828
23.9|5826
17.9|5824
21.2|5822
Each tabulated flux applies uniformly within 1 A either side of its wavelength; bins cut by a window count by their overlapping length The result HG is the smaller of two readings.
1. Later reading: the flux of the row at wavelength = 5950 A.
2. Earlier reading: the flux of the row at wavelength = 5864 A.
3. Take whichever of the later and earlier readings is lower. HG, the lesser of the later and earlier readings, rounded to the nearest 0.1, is 18.7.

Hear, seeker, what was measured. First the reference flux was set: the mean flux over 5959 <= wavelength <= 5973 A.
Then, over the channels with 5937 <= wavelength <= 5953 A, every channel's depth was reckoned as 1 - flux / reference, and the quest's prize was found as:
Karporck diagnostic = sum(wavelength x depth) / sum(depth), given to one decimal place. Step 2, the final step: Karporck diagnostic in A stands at 5944.3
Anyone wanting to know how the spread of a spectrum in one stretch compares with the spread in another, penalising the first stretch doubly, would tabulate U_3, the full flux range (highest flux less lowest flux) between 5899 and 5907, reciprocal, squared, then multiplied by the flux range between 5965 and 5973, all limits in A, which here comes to 0.0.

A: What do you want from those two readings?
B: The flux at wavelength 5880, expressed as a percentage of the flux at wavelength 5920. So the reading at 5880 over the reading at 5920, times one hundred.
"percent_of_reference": 129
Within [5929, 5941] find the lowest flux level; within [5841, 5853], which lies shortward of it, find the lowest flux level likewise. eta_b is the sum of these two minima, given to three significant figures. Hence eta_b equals 37.1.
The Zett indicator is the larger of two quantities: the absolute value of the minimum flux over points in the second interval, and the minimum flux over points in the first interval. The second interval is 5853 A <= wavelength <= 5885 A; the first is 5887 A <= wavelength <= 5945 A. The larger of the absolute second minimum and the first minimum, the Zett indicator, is 16.1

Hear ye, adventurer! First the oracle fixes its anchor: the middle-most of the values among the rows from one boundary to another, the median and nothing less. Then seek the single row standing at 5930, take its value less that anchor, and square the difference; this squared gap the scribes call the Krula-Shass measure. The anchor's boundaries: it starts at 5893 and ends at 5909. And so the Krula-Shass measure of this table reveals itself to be 4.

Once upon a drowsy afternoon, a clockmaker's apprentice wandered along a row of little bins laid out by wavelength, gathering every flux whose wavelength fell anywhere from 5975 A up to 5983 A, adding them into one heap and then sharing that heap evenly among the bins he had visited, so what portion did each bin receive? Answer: 20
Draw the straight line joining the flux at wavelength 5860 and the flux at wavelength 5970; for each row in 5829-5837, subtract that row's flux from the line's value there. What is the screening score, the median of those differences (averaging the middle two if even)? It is 1.6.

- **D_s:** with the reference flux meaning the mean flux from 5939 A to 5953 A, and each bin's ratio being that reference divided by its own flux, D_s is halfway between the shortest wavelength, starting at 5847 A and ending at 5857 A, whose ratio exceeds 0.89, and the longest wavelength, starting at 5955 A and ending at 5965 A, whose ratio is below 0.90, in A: 5906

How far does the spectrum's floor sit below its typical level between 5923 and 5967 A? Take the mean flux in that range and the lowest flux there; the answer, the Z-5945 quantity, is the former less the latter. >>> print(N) 5.5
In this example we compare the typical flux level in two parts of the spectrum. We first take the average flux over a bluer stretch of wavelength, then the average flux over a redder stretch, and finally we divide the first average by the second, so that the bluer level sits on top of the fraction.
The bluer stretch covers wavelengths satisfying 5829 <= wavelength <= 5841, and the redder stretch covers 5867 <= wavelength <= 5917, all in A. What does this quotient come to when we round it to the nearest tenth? 1.2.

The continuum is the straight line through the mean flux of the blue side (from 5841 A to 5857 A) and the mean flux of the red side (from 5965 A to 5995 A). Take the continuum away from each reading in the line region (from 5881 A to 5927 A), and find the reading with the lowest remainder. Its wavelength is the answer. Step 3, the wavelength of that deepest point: 5896 A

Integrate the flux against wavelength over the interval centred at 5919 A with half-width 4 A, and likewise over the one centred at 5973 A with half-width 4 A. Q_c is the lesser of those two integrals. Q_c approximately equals 148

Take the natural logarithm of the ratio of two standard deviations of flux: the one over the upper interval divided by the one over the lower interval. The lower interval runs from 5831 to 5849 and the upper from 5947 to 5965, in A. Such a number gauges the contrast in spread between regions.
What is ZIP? 0.28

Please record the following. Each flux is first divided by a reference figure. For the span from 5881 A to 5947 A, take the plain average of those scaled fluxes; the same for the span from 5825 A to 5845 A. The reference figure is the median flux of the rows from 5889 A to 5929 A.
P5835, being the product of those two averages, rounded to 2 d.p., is 1.51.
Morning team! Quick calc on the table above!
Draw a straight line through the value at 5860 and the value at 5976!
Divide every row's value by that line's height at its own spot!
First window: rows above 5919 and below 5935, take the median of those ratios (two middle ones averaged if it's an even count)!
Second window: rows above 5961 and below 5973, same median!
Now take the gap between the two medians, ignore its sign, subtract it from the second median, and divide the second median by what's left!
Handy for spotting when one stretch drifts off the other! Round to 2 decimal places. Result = 1.16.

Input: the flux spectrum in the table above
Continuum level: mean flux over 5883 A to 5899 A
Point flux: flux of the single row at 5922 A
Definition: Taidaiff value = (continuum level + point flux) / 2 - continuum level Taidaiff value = 1.8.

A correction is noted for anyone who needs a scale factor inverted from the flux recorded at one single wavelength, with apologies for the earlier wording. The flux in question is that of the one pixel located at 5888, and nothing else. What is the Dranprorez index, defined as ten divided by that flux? 0.49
